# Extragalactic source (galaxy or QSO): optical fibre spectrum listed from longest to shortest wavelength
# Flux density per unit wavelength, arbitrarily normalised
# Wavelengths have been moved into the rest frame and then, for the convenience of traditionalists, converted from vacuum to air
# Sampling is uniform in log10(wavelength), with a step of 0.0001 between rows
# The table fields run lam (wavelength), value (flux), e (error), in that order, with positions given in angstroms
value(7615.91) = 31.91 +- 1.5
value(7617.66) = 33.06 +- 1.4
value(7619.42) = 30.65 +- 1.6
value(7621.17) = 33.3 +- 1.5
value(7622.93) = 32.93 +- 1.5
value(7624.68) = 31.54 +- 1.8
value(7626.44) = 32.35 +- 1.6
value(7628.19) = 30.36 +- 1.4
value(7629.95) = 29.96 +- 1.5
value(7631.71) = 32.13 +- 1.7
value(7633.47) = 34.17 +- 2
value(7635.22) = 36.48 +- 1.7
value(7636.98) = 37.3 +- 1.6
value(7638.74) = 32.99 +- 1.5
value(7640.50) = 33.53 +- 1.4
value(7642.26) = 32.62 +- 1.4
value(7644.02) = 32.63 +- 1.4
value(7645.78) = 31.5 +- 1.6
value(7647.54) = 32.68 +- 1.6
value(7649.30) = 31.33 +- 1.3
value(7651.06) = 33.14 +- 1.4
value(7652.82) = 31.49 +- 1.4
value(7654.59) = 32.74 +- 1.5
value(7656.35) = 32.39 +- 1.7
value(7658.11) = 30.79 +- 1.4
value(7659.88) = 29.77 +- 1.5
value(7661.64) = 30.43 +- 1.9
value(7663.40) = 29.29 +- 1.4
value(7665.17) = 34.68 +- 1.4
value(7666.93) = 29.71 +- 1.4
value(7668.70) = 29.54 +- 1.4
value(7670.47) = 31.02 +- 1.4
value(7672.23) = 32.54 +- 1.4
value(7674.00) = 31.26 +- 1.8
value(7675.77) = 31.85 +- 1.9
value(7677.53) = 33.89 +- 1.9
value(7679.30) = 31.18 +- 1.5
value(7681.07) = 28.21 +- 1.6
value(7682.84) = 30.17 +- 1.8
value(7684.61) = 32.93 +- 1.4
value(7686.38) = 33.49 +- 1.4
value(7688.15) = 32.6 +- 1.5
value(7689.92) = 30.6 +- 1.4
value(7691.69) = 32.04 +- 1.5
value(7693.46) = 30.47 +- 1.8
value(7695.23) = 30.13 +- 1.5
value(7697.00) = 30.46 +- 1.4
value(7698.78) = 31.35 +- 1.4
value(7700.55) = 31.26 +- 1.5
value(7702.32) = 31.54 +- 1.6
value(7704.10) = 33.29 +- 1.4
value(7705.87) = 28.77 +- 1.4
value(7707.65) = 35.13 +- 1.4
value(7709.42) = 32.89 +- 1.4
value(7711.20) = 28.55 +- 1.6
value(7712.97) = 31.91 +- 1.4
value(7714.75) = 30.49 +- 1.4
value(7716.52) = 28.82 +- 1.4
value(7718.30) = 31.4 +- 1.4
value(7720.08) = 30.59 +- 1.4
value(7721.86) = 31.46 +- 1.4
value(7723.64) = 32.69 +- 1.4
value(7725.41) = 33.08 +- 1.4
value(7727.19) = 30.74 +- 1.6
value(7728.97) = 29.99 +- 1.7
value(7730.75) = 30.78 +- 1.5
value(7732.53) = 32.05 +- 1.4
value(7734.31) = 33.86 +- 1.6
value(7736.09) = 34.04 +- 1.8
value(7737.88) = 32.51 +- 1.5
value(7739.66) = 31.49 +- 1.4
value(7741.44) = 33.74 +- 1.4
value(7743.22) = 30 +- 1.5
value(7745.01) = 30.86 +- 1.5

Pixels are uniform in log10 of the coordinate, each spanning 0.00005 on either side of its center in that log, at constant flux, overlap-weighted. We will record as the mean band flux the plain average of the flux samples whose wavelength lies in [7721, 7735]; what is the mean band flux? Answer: 31.8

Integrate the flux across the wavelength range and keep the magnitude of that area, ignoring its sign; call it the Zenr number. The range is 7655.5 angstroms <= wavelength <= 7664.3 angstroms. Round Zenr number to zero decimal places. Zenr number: 269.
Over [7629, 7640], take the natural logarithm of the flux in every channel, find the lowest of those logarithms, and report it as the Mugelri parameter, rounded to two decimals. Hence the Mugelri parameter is 3.40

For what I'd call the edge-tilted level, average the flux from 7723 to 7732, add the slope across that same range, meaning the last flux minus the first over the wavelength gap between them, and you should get 31.2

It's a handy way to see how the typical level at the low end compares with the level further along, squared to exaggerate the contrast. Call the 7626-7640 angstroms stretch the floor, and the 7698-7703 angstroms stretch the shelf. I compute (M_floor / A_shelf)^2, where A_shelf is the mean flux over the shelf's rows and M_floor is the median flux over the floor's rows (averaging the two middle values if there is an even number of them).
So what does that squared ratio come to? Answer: 1.08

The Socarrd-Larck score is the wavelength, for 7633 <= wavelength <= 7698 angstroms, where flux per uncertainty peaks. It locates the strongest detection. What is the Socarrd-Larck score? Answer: 7665.17 angstroms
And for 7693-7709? 7707.65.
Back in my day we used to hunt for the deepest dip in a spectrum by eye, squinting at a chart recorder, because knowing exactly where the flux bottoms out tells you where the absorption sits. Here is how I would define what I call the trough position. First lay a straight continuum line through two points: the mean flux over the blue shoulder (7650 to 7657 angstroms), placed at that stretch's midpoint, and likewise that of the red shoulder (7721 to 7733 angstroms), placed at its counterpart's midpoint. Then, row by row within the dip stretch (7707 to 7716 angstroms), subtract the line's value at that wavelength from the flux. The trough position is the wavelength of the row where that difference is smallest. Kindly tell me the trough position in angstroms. 7711.20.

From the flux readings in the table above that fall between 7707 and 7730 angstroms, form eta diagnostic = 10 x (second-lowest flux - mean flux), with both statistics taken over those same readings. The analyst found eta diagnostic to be -25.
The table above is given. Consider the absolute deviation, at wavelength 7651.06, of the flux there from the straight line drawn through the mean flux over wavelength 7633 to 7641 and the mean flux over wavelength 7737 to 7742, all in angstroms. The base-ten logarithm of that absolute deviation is 0.2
